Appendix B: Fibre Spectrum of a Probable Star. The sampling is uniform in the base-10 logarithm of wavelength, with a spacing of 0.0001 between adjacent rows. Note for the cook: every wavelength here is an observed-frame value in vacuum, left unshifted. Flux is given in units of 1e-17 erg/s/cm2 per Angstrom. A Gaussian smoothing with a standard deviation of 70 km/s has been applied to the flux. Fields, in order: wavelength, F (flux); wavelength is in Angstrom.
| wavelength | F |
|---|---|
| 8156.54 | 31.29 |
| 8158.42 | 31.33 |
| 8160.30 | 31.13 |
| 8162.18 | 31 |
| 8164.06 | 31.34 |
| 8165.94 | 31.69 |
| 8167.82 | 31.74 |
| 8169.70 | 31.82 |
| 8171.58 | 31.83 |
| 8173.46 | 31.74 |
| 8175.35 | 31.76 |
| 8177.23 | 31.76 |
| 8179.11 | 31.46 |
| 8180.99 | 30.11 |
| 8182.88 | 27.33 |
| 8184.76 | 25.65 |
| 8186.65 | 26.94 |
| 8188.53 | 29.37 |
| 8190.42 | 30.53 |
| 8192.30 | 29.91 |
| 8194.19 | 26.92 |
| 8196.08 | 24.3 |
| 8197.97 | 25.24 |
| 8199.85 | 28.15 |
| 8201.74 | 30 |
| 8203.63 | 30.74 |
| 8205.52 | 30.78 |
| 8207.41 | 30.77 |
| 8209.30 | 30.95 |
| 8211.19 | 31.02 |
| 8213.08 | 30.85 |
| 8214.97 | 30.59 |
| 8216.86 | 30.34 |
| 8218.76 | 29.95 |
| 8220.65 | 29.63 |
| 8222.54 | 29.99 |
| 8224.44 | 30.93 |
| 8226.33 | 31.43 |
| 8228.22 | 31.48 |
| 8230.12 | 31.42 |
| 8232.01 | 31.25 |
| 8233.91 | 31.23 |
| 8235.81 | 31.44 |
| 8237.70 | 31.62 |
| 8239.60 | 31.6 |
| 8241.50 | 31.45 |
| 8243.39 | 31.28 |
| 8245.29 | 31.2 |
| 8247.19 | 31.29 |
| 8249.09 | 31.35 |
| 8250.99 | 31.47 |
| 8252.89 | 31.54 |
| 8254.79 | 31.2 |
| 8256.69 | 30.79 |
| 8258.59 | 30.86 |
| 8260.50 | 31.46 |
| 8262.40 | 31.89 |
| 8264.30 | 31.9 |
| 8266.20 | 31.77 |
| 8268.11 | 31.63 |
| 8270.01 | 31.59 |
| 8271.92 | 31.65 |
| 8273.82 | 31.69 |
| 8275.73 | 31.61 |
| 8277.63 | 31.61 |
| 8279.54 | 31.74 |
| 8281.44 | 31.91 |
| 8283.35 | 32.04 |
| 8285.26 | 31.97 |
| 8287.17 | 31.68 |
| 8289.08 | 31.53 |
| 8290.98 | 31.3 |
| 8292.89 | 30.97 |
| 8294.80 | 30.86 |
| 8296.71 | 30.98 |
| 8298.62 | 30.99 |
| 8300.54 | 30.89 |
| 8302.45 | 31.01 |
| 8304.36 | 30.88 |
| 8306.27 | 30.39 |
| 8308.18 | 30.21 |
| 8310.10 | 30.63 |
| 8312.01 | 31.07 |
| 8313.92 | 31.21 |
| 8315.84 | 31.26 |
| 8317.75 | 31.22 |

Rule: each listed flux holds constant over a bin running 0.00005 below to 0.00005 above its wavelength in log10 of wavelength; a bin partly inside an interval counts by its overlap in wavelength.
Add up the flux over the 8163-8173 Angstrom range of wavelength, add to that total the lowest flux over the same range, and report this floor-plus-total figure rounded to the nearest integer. 190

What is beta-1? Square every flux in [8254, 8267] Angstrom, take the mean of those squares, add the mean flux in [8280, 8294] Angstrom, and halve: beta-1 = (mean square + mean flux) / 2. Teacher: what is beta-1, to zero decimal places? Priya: 509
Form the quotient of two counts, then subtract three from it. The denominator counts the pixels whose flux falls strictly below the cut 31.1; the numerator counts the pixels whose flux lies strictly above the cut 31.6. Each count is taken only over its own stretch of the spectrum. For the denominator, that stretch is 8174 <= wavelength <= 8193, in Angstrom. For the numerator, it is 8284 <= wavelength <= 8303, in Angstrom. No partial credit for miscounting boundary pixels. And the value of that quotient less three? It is -2.7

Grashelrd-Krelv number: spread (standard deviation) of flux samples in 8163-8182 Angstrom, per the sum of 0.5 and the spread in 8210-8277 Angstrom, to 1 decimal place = 0.5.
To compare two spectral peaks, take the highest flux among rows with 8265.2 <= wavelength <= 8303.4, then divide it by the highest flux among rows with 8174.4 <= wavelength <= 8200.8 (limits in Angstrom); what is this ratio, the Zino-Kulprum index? 1.009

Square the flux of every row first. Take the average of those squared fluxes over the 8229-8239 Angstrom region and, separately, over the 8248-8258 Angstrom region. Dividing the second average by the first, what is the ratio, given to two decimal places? 0.99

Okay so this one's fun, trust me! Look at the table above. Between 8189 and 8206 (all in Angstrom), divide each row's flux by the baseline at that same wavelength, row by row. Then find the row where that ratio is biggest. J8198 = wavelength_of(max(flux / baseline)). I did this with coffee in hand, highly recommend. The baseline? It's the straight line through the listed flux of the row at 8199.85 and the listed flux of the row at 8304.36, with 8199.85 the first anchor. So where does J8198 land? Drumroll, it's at 8190.42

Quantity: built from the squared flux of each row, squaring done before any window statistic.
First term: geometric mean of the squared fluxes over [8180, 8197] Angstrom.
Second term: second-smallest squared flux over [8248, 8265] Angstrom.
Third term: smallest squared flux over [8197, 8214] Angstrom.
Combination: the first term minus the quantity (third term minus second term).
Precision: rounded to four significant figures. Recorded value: 1089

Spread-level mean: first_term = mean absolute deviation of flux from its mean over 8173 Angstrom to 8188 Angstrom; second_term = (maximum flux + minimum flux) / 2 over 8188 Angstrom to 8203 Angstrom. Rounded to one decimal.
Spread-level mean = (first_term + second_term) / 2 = 14.8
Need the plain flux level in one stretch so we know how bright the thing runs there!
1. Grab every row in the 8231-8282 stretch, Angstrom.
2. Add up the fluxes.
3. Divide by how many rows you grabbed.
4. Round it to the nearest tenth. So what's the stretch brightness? 31.5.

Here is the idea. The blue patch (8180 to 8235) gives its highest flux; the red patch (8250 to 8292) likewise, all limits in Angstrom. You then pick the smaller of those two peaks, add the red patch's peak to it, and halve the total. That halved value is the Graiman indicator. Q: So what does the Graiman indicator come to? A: 31.8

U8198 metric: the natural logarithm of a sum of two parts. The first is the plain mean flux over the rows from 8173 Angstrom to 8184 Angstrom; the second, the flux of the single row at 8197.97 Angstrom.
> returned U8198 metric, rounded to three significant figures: 4.02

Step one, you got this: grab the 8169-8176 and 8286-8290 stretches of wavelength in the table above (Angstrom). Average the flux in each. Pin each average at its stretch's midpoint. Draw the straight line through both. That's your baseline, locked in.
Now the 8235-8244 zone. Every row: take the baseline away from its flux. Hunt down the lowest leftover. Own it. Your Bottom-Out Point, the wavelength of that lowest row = 8243.39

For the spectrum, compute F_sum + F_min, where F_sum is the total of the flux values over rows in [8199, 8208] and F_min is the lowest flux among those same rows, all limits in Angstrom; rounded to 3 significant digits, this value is 179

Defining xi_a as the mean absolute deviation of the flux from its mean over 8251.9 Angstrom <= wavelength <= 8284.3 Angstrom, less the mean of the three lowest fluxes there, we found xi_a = -30.7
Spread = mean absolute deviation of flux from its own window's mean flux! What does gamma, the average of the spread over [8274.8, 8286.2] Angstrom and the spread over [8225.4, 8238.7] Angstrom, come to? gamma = 0.13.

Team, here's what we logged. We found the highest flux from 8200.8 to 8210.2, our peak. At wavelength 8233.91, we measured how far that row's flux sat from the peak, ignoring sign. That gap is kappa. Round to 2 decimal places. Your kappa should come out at 0.28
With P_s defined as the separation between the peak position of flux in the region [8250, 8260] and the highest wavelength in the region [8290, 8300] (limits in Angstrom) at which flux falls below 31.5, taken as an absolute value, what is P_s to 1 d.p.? 45.7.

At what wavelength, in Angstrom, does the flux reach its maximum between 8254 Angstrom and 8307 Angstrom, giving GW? 8283.35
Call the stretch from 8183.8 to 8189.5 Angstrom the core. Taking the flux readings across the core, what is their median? 26.9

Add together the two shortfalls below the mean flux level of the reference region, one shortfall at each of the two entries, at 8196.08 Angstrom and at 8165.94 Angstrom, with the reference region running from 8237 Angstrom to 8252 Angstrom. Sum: 6.8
